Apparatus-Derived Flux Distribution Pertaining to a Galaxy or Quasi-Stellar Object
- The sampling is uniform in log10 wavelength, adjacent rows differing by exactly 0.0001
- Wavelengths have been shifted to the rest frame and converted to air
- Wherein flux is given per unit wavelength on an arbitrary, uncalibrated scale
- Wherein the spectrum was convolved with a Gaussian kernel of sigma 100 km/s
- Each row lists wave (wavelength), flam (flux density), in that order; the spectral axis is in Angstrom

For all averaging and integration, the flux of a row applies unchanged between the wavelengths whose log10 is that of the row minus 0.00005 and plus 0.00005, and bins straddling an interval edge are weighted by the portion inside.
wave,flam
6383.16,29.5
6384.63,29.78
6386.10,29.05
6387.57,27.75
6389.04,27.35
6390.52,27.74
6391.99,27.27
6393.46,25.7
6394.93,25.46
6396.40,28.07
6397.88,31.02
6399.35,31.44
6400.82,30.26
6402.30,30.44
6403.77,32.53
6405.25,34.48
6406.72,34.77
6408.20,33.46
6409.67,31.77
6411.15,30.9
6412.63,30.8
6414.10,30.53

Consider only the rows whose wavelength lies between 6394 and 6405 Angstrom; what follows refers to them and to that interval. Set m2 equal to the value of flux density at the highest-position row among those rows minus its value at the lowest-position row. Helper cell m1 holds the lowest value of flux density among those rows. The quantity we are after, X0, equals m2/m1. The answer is 0.28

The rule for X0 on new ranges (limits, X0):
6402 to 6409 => 0.10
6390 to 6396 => -0.09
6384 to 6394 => -0.16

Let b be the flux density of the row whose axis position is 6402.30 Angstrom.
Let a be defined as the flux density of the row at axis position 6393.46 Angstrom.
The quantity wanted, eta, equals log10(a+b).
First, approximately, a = 25.7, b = 30.44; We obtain 1.75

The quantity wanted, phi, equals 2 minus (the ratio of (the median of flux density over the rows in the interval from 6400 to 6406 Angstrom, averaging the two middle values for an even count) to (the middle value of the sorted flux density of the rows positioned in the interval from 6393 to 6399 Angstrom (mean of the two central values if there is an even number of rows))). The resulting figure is 0.83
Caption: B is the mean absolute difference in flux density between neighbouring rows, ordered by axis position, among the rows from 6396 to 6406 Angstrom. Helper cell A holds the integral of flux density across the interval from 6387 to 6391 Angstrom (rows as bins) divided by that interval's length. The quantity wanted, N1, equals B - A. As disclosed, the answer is -26.1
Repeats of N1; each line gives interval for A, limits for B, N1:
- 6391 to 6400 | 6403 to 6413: -27.1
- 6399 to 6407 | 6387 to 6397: -31.3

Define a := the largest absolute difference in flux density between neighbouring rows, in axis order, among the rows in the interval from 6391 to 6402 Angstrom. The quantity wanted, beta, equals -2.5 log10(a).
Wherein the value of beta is -1.17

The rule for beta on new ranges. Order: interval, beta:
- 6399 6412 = -0.80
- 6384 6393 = -0.28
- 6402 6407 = -0.80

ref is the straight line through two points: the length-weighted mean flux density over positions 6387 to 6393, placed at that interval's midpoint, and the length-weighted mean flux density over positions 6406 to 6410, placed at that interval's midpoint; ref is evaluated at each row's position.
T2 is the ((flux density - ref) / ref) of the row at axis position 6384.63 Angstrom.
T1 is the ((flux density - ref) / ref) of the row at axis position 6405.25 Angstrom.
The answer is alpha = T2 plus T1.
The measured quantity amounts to 0.22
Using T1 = 0.059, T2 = 0.16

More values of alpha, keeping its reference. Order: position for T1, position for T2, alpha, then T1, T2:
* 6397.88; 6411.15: -0.07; 0.031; -0.11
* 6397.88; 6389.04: 0.04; 0.031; 0.01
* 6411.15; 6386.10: 0.01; -0.106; 0.11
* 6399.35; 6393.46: -0.07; 0.028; -0.10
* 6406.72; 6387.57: 0.09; 0.052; 0.04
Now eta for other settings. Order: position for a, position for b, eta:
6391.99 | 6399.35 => 1.77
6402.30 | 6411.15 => 1.79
